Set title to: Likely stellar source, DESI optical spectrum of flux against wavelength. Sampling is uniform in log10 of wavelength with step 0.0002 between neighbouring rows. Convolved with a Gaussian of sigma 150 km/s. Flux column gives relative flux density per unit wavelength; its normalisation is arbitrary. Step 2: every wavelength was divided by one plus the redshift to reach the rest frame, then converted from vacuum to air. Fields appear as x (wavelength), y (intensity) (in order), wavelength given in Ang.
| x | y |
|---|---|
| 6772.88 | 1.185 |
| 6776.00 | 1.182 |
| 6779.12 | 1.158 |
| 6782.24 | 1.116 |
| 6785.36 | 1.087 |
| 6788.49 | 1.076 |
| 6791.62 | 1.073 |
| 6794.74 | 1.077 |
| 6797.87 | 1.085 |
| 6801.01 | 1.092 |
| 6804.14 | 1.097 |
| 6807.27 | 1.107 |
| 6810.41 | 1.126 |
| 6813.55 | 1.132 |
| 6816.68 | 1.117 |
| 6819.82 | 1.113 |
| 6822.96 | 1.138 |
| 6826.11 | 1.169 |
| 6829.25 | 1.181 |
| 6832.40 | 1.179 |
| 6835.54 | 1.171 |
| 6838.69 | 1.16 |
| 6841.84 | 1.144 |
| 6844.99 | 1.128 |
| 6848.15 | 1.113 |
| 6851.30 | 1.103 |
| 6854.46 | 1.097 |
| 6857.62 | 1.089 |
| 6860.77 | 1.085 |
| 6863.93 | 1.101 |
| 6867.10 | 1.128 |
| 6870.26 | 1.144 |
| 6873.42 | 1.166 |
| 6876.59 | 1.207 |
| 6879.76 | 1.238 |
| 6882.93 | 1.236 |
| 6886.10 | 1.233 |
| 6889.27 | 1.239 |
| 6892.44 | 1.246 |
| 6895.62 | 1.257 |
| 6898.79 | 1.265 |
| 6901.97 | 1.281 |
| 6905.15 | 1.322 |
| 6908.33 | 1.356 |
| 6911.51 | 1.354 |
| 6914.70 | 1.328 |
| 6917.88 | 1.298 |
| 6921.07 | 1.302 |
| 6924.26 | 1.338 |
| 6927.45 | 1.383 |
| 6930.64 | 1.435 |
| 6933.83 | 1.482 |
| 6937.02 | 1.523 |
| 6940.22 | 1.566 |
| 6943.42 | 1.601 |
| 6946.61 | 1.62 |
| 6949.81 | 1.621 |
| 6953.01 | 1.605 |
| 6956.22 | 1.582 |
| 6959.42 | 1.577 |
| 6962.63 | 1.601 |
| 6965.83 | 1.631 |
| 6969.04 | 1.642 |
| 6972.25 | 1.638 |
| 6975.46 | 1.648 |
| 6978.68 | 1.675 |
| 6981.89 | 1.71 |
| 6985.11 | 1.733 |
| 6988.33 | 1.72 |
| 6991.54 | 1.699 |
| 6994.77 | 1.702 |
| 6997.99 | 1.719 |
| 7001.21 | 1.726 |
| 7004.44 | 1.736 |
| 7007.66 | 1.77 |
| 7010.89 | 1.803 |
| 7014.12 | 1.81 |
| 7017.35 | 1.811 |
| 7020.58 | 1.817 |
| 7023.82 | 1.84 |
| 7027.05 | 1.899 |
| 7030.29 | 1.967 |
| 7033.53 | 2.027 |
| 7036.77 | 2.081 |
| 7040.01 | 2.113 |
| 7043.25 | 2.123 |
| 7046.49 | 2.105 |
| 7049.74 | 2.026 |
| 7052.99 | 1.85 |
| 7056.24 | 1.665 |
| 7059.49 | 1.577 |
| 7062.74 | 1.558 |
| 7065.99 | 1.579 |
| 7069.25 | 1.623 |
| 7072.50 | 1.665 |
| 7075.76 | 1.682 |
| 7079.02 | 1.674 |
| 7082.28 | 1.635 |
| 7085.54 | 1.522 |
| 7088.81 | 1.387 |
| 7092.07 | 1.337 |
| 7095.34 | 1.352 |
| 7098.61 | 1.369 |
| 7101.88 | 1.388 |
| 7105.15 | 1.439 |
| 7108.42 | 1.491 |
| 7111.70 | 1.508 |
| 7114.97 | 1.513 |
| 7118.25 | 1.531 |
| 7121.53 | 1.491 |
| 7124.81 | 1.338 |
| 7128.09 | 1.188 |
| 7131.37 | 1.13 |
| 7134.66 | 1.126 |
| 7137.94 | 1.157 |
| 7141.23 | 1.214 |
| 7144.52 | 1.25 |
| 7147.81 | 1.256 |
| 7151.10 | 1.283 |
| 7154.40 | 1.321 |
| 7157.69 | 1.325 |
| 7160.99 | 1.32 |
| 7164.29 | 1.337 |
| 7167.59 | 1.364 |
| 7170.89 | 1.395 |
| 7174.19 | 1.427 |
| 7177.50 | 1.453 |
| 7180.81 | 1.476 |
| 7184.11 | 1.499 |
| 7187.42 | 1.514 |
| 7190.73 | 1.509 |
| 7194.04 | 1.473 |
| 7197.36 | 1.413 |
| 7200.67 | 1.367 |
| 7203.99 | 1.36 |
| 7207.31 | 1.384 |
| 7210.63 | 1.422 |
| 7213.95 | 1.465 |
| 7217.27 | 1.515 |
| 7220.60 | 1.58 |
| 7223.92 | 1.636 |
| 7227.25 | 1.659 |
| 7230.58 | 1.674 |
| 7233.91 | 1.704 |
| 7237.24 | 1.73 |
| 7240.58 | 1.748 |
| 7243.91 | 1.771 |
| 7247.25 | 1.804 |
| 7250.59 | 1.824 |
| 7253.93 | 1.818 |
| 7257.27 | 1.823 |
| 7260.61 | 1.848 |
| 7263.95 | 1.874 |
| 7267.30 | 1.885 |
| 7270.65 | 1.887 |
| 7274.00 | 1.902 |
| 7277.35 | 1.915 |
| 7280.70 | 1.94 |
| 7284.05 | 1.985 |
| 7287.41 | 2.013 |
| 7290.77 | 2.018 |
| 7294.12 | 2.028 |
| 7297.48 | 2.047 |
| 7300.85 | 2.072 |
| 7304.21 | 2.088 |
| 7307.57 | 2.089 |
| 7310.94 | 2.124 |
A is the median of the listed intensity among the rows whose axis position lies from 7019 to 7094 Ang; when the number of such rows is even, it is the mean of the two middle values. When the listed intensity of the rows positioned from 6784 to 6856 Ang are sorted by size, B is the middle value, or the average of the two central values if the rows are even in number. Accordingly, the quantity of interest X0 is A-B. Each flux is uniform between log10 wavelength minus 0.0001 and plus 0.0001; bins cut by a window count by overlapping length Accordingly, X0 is 0.6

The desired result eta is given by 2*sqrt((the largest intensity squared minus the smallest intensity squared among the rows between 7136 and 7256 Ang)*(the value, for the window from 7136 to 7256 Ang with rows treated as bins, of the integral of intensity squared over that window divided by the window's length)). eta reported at 4.2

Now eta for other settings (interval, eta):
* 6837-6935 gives 2.5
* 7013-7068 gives 5.4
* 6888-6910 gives 1.4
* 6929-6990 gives 3.1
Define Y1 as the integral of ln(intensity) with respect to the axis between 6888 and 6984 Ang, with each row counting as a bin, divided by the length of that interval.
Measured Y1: 0.382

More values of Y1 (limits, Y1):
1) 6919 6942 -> 0.356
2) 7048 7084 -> 0.519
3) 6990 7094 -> 0.562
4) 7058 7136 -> 0.375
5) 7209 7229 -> 0.435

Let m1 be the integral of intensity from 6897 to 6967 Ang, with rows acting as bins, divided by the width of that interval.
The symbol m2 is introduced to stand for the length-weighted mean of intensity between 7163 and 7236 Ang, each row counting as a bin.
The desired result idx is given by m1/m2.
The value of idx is 0.98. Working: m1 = 1.46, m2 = 1.5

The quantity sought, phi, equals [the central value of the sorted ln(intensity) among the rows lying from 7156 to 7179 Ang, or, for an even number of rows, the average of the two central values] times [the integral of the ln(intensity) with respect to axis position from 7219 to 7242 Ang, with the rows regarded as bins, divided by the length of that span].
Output 0.16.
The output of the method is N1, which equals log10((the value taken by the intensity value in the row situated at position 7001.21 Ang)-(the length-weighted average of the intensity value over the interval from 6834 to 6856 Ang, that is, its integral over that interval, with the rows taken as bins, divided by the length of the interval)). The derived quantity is -0.2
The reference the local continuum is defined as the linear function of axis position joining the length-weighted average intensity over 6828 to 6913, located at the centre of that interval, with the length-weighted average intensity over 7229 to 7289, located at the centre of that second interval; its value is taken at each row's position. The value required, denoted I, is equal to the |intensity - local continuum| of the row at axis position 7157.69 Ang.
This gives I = 0.35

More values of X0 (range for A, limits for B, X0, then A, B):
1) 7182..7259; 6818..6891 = 0.4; 1.58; 1.14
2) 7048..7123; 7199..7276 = -0.2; 1.53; 1.73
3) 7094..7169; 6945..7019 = -0.4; 1.34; 1.70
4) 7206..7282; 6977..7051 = 0.0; 1.77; 1.81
